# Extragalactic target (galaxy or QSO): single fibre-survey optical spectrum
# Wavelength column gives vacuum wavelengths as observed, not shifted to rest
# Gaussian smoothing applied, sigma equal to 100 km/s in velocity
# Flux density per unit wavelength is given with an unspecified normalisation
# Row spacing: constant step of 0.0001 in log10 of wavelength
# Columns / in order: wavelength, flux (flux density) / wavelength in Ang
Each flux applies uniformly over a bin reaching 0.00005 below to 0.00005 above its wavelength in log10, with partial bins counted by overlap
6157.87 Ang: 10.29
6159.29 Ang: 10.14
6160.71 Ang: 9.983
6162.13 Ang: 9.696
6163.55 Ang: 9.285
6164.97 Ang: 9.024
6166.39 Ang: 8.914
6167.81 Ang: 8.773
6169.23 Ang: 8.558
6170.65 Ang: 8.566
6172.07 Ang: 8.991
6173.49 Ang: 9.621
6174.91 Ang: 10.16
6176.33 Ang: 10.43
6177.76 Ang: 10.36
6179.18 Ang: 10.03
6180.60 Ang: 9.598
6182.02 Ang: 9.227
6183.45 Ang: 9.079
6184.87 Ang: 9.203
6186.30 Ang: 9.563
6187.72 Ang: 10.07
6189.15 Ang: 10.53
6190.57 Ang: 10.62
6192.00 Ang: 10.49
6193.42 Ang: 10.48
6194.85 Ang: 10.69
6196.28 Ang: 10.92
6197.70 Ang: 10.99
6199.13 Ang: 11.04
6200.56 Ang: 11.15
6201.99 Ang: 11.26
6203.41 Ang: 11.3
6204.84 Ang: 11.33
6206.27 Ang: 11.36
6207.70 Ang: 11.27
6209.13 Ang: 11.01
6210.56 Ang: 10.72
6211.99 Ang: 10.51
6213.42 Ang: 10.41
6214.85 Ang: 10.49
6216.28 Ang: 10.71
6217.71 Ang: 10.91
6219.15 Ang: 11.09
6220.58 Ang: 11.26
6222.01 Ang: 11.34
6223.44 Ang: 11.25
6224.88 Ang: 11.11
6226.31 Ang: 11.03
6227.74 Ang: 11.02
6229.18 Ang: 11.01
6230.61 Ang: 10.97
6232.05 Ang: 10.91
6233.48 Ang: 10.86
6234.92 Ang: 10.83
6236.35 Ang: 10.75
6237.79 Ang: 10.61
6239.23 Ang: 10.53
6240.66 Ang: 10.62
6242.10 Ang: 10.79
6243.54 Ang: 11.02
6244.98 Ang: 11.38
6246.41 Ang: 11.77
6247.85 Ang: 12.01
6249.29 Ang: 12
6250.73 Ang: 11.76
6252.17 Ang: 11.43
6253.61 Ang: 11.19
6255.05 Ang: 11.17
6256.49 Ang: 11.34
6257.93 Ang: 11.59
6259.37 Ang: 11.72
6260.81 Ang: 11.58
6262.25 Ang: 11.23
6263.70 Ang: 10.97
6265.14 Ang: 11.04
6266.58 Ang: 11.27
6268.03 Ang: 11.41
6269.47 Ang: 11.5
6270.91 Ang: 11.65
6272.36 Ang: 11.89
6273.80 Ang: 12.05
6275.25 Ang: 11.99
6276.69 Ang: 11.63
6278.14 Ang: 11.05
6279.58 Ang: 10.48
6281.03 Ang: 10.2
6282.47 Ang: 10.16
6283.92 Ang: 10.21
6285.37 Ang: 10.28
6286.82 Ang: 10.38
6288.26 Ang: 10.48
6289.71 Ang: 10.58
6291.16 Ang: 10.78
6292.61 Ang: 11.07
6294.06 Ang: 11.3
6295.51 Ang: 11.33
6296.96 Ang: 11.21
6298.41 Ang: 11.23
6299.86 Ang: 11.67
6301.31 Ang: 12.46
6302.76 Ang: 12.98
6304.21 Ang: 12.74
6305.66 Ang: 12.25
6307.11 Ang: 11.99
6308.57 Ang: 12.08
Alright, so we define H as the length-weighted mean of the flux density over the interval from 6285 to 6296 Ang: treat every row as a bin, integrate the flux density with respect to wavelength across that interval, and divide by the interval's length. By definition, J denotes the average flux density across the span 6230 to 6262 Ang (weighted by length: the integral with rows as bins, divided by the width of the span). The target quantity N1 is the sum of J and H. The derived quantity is 22.0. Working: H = 10.8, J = 11.2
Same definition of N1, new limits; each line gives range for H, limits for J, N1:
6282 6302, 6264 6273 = 22.4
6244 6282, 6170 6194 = 21.3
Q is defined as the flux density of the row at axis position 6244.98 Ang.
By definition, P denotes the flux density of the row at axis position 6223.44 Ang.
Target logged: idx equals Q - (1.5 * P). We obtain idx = -5.5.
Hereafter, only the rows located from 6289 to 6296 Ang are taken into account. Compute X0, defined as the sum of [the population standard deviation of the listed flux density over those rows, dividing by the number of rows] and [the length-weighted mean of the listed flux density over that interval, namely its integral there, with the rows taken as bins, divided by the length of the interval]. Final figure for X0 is 11.3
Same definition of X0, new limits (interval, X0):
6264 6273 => 11.7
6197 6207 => 11.3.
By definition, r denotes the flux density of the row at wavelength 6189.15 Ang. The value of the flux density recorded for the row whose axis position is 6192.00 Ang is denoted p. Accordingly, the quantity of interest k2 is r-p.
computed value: 0.04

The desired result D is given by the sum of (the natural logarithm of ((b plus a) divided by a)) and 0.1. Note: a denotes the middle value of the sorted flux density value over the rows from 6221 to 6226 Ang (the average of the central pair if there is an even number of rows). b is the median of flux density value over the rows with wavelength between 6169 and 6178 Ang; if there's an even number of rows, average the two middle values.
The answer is 0.72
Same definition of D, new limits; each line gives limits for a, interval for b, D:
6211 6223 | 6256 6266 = 0.82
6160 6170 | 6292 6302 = 0.91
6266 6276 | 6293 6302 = 0.78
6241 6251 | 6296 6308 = 0.81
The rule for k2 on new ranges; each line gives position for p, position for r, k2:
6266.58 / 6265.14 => -0.23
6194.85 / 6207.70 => 0.58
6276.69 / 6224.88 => -0.52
